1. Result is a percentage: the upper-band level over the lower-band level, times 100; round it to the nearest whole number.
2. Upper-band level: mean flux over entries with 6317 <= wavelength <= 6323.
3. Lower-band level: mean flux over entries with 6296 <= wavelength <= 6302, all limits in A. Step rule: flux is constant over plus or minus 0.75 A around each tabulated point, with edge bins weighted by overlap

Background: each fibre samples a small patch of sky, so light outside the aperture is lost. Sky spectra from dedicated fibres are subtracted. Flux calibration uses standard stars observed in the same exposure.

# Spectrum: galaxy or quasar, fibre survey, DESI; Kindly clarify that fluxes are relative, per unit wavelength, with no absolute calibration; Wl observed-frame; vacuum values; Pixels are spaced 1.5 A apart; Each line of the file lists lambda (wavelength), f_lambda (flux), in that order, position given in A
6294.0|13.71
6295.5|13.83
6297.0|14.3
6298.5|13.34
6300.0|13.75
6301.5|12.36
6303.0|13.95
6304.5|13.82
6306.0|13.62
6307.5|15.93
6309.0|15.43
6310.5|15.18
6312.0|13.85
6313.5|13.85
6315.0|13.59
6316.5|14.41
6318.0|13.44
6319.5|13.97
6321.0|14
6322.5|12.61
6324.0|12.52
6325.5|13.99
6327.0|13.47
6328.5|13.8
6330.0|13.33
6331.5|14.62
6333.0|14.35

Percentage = 101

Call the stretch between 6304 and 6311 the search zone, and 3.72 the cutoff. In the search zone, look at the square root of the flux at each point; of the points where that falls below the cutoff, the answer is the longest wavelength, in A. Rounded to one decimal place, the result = 6306.0 A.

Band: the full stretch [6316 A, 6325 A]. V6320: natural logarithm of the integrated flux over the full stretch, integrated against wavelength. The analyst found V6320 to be 4.8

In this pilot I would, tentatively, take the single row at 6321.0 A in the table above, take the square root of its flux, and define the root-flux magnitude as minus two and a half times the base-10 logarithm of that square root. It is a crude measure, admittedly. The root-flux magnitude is -1.43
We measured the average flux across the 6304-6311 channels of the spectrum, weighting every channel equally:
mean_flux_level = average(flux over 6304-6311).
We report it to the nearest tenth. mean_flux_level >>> 14.8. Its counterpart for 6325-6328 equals 13.7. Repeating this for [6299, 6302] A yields 13.1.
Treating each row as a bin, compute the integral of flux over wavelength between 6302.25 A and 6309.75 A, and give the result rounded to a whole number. 109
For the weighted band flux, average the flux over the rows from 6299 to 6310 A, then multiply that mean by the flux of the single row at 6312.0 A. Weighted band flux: 196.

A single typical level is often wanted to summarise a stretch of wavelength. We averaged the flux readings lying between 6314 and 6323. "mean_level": 13.7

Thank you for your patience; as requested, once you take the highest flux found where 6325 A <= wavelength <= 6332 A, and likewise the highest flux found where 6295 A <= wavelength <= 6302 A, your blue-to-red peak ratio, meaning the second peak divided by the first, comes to 0.98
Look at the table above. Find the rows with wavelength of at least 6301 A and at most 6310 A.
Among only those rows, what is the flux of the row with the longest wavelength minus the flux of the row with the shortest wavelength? 3.1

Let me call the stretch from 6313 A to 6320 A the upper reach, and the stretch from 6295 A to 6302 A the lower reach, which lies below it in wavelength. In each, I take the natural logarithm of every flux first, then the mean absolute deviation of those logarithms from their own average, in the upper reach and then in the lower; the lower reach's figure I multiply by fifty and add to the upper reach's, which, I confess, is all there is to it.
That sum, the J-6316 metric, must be 2.02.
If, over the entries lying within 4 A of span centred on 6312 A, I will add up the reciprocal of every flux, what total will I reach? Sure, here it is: 0.210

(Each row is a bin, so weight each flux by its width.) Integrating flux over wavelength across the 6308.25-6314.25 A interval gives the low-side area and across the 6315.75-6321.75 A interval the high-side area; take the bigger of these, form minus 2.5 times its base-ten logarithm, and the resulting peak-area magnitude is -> -4.85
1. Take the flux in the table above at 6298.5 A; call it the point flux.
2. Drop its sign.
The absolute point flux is 13.3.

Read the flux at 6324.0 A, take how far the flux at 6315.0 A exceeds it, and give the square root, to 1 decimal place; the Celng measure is 1.0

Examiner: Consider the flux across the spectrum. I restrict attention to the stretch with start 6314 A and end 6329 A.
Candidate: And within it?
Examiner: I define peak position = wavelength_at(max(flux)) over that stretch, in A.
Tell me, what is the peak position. 6316.5 A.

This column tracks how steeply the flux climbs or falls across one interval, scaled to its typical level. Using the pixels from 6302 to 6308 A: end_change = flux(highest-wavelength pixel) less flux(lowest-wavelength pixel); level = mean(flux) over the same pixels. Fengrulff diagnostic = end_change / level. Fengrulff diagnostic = 0.14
